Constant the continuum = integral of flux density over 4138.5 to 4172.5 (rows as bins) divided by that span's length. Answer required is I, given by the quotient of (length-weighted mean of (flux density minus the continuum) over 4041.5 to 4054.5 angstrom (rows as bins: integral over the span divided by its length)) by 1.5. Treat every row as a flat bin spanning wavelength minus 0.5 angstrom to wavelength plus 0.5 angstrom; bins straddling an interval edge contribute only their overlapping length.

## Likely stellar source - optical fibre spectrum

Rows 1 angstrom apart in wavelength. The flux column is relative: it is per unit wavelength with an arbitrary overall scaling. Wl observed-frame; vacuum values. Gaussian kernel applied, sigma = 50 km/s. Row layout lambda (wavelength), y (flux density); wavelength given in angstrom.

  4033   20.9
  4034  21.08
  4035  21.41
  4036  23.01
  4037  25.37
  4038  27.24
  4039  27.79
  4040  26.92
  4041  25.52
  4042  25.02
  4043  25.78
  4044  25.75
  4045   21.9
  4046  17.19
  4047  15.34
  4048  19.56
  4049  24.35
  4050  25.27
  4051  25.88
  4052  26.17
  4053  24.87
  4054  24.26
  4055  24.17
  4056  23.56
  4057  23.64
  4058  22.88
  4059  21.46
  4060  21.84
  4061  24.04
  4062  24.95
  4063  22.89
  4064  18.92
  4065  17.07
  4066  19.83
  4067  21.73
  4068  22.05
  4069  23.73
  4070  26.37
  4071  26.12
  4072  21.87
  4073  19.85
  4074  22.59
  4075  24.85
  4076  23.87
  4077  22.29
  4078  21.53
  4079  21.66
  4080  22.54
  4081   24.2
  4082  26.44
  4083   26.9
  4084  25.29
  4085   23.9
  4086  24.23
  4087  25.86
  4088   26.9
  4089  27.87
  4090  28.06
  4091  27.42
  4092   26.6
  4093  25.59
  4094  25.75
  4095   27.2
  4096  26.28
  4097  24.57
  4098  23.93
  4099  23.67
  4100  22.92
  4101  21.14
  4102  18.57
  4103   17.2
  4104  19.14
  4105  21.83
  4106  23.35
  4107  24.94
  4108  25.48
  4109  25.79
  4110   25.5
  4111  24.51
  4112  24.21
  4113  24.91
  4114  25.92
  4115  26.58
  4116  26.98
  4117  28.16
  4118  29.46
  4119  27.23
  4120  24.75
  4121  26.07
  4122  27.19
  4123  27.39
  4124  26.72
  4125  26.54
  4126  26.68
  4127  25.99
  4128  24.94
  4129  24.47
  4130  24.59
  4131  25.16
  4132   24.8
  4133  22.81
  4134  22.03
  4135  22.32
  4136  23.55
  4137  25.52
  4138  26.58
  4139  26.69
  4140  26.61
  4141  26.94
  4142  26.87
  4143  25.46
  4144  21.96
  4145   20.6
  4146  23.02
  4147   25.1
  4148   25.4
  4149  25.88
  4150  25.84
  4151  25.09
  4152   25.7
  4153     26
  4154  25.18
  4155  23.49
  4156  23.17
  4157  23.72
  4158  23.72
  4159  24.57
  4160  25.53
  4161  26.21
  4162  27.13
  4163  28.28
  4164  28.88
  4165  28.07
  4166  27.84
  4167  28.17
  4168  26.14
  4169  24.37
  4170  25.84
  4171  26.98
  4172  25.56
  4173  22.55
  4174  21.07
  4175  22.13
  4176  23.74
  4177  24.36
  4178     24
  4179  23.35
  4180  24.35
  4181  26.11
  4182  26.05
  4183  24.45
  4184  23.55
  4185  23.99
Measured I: -1.6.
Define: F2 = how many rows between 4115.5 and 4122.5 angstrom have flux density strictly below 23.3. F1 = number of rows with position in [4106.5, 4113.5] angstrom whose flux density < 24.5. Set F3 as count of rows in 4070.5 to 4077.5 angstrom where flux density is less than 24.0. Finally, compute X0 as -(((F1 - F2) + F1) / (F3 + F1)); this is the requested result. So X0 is -0.33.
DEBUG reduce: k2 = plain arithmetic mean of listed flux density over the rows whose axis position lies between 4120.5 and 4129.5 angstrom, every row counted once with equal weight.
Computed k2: 26.2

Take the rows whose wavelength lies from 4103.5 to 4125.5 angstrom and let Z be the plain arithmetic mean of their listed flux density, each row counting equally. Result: 25.6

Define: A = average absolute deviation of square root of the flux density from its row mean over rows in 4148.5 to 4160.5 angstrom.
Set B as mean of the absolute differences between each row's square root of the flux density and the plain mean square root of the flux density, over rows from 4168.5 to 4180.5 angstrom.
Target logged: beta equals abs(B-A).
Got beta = 0.033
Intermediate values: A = 0.09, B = 0.12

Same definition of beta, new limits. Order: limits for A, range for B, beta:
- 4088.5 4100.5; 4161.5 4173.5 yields 0.004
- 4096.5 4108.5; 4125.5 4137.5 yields 0.121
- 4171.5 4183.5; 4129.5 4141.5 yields 0.026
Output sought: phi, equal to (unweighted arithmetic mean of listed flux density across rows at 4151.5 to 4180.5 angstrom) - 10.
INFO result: 15.2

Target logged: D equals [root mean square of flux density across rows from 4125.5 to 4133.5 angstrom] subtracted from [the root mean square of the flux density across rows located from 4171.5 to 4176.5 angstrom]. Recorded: -2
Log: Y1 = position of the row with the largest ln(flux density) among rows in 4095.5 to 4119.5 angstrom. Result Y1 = 4118 angstrom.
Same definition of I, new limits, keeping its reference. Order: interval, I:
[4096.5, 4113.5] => -1.7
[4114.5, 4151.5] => -0.1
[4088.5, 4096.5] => 0.8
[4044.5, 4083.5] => -1.9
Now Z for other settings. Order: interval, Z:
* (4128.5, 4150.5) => 24.6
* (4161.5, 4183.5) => 25.4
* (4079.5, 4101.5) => 25.3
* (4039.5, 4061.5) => 23.4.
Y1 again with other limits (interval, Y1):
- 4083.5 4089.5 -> 4089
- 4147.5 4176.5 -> 4164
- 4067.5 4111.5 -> 4090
